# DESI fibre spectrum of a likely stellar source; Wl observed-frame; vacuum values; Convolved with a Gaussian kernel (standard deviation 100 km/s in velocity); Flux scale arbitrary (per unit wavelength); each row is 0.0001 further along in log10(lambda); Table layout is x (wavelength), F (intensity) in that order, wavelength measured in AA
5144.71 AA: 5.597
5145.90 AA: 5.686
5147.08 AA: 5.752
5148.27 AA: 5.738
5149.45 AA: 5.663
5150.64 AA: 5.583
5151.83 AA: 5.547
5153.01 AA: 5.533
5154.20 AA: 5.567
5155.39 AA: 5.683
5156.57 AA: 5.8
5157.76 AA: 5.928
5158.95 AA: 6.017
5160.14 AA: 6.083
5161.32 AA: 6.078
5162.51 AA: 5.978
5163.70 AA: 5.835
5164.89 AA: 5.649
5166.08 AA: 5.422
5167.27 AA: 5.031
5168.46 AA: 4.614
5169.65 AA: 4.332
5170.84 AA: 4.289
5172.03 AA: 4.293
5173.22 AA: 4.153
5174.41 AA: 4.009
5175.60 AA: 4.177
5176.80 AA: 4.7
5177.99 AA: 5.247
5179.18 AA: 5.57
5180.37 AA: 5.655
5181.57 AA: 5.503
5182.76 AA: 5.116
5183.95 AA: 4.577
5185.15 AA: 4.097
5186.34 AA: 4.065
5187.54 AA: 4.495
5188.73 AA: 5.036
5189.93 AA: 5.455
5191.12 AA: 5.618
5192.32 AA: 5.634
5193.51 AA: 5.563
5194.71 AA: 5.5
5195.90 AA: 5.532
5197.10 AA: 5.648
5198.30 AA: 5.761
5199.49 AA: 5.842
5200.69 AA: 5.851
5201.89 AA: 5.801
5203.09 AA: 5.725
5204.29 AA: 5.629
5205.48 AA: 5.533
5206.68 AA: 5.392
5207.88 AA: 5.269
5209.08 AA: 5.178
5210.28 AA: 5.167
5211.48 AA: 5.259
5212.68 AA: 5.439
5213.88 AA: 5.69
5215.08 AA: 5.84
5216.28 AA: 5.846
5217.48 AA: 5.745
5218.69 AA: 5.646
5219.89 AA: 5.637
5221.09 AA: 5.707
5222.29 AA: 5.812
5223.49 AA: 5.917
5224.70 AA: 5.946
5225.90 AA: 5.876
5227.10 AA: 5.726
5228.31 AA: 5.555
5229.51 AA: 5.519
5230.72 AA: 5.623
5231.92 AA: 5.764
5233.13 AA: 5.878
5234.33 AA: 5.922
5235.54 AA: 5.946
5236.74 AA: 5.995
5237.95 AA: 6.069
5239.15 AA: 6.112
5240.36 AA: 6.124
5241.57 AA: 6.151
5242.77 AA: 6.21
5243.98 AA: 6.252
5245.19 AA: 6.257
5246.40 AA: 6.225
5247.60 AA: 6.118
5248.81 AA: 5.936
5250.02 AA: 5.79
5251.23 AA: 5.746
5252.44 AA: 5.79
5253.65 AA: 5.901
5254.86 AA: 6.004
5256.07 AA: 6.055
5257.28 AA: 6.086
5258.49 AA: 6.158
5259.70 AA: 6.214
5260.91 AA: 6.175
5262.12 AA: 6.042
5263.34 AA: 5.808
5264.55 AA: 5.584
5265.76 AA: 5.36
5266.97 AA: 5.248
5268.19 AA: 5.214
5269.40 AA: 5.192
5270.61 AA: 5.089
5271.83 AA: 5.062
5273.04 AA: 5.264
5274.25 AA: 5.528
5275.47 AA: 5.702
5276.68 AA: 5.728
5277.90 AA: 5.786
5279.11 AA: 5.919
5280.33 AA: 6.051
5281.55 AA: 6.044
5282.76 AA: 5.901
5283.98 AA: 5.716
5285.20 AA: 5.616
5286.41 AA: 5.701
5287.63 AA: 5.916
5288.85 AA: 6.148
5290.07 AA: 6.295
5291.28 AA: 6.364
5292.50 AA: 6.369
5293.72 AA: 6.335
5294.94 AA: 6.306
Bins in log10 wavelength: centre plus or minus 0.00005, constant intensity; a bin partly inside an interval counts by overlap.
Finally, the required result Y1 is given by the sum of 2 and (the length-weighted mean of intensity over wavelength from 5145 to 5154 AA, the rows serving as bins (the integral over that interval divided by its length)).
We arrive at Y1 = 7.64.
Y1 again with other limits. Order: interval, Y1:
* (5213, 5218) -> 7.77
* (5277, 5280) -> 7.85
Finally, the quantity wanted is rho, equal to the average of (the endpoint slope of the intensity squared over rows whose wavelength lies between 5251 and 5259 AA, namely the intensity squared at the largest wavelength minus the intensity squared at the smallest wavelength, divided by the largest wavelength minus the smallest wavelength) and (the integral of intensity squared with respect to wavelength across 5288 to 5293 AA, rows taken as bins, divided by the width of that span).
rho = 20.0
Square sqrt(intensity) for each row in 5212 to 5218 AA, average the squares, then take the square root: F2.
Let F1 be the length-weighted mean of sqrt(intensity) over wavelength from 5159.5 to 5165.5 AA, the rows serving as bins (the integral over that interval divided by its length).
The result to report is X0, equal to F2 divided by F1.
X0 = 0.98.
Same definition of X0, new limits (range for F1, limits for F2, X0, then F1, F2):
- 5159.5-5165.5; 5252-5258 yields 1.00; 2.43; 2.44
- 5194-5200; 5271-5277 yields 0.98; 2.38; 2.34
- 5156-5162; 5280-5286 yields 0.99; 2.45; 2.42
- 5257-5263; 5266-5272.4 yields 0.92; 2.47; 2.27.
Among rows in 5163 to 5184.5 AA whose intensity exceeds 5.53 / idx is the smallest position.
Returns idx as 5163.70 AA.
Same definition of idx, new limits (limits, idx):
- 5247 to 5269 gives 5247.60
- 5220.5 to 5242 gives 5221.09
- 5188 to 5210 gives 5191.12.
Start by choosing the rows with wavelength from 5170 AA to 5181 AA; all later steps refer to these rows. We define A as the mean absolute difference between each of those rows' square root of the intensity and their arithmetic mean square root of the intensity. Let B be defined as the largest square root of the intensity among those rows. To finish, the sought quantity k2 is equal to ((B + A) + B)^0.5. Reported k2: 2.21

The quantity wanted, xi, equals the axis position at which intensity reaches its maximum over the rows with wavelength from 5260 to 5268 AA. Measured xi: 5260.91 AA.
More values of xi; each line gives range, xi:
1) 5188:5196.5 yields 5192.32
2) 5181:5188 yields 5181.57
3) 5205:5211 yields 5205.48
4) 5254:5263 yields 5259.70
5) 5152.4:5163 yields 5160.14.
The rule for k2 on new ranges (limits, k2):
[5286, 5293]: 2.26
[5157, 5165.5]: 2.23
